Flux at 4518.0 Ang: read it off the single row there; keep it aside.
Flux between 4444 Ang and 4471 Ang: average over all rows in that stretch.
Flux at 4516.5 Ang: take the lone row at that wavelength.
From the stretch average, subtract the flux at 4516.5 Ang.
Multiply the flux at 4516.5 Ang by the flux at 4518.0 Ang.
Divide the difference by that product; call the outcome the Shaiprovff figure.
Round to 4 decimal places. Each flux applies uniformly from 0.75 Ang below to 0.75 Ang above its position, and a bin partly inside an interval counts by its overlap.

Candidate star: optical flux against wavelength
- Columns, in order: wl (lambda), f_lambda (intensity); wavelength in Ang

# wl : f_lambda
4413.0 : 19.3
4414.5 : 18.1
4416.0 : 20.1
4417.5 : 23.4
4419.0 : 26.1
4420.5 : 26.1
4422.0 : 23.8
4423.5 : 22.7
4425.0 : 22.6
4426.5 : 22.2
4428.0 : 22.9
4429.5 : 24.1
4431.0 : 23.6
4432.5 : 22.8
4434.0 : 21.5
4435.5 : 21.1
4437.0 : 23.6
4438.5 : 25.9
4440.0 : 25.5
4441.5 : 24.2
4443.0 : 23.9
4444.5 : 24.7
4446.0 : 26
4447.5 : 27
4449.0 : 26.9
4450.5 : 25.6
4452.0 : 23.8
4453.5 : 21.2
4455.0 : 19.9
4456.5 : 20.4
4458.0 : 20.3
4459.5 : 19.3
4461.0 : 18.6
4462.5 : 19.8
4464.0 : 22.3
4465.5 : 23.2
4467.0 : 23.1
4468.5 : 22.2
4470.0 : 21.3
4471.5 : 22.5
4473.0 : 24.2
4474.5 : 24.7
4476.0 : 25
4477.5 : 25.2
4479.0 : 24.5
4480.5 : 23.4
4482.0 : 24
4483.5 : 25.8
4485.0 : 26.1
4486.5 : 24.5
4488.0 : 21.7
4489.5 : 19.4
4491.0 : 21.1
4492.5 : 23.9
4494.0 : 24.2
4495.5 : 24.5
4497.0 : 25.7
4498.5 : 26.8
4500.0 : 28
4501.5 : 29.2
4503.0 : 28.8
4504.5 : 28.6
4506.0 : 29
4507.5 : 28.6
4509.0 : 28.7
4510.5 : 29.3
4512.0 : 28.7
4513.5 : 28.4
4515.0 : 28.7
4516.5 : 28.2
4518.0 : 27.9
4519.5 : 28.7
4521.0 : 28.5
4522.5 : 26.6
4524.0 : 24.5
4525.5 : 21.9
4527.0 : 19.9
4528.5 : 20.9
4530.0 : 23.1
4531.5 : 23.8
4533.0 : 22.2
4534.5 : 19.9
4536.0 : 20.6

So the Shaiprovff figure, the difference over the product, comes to -0.0072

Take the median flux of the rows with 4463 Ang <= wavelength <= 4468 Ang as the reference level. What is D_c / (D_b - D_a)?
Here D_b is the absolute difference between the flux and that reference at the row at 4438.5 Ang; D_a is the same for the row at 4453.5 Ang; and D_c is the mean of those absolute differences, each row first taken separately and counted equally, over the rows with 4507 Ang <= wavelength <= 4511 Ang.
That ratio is 6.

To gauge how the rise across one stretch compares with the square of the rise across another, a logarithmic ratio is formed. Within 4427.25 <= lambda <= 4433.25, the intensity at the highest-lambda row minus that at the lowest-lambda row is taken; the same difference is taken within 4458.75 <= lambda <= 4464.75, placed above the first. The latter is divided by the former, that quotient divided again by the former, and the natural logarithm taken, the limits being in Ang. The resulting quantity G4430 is 6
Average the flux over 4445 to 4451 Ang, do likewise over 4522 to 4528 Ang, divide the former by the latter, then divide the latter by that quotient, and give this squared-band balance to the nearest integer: 20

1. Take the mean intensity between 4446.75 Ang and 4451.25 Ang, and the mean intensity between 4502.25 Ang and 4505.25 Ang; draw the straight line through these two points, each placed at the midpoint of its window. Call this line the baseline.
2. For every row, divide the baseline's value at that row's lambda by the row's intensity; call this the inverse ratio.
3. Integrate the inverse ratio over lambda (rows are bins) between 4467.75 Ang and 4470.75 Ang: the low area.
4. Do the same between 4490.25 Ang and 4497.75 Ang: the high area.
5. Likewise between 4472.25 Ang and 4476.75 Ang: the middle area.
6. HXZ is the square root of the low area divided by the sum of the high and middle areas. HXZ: 0.52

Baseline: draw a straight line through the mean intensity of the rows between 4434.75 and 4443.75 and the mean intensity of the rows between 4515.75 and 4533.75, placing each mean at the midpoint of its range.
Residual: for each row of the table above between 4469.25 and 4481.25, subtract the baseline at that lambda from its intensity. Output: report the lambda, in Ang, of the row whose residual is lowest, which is 4470.0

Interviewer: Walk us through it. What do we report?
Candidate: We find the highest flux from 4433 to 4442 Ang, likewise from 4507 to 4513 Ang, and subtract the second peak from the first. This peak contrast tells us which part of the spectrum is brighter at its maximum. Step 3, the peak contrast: -3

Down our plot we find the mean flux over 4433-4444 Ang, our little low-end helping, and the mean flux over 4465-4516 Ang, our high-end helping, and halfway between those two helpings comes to 24.5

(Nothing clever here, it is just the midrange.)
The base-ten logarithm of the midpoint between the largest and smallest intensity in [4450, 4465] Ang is 1.34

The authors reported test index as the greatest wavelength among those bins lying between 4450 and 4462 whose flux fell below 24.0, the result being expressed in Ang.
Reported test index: 4461.0 Ang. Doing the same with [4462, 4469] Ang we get 4468.5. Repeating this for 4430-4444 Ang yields 4443.0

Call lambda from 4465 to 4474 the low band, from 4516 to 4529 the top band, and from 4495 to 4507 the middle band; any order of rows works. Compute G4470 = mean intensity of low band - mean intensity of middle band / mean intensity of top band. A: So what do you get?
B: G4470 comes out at 21.7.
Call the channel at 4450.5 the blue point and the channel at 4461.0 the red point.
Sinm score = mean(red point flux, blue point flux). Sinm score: 22.1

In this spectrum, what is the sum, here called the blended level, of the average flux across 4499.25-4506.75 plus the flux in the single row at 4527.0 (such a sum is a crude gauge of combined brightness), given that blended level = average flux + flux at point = 49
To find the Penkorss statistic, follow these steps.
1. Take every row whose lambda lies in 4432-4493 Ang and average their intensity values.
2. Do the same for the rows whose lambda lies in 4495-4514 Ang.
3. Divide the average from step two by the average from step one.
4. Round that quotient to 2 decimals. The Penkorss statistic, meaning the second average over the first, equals 1.21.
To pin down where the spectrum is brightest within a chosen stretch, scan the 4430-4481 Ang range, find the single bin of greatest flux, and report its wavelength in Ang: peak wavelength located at 4447.5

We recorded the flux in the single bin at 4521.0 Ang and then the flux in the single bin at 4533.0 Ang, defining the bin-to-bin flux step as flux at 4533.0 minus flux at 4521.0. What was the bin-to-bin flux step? -6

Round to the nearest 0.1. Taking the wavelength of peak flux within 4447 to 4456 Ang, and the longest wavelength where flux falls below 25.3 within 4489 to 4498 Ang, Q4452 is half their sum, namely 4471.5 Ang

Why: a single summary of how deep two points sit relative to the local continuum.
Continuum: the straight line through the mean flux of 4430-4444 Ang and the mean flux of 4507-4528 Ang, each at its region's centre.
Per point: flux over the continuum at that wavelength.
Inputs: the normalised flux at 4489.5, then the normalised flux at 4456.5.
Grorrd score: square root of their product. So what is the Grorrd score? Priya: 0.79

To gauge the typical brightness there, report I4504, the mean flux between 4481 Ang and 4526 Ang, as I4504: 26.3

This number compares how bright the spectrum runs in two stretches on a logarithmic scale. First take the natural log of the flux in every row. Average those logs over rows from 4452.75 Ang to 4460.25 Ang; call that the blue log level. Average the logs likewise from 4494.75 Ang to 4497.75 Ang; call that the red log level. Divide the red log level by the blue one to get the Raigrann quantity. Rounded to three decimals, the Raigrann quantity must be 1.072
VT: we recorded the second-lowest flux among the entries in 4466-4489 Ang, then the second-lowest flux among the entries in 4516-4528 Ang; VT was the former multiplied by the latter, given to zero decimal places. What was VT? 475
